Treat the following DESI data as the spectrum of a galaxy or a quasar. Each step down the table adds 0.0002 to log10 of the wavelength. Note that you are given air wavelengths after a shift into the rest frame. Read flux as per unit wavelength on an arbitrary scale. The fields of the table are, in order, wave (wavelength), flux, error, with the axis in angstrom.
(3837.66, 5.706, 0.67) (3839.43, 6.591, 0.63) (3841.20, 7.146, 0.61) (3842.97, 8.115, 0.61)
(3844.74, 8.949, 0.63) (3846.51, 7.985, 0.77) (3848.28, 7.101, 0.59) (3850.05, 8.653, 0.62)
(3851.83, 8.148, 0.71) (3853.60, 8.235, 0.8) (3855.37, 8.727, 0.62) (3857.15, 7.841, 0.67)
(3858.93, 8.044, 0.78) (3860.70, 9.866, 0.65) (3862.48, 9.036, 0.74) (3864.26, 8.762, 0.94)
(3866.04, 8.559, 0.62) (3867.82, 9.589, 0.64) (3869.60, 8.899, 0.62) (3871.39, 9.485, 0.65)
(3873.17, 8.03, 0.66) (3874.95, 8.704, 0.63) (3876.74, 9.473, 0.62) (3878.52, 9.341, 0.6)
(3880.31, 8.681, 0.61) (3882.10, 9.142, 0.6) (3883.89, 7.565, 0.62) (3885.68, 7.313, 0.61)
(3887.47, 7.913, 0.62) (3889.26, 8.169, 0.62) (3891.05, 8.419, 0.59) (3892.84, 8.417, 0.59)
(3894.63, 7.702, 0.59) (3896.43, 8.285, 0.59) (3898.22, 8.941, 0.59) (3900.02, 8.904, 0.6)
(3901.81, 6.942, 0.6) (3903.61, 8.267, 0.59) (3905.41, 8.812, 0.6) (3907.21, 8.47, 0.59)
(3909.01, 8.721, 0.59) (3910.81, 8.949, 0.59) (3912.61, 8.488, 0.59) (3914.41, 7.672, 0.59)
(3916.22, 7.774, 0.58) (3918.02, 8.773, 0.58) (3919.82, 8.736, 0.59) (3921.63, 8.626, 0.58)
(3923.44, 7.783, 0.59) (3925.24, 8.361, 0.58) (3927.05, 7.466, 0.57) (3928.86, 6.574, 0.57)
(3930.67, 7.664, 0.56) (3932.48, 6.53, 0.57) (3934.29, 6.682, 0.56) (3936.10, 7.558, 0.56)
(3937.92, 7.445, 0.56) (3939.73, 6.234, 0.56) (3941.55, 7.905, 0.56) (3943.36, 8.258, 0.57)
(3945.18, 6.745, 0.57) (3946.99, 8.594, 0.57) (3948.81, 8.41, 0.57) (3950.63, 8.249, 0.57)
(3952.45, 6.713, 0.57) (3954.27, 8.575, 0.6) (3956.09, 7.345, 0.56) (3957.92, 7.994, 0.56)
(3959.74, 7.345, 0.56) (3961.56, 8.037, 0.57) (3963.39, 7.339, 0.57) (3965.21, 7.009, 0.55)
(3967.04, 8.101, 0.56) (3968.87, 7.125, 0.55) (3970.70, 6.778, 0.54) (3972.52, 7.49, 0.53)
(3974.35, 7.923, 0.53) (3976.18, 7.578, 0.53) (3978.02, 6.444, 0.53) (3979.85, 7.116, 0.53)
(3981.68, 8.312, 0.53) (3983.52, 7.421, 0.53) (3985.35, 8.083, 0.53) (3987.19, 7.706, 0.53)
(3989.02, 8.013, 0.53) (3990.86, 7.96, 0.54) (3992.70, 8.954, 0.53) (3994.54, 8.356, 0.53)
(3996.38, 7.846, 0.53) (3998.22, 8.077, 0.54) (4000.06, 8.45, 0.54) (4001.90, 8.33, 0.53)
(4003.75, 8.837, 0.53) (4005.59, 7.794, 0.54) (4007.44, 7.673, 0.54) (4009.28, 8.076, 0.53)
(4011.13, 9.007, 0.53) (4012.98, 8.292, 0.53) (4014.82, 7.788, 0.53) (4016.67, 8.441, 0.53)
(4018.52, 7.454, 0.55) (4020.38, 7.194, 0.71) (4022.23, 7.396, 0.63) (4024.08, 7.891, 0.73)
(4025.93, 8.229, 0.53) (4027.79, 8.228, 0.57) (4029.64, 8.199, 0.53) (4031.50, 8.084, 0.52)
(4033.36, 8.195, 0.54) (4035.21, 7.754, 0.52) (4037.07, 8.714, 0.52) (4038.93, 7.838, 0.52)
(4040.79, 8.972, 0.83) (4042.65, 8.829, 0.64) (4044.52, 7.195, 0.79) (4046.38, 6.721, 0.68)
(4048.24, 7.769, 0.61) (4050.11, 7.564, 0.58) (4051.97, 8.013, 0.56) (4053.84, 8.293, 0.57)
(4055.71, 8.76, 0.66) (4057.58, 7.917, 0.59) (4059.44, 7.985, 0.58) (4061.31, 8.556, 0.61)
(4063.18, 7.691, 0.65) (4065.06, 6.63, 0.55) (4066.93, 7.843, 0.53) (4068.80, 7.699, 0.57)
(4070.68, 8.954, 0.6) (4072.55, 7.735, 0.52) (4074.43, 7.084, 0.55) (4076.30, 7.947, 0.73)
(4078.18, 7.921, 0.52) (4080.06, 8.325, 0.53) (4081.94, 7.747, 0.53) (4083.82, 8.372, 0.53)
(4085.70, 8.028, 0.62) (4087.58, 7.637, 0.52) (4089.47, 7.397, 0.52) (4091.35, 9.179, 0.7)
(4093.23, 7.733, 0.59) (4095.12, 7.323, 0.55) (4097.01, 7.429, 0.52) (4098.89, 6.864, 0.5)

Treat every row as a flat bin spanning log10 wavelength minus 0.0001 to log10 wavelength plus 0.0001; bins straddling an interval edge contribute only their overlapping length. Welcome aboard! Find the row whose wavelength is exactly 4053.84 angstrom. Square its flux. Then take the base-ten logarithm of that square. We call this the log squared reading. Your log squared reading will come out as 1.84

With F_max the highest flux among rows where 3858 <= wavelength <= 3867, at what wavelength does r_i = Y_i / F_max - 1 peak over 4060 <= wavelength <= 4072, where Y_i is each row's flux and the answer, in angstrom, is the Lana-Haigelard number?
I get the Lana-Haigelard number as 4070.68 angstrom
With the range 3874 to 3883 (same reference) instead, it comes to 3876.74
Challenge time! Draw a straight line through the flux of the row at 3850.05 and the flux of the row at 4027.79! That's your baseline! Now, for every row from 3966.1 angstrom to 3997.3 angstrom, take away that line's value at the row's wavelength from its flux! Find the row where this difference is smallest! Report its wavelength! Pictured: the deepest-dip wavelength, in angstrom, 3978.02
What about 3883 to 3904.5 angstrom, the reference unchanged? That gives 3901.81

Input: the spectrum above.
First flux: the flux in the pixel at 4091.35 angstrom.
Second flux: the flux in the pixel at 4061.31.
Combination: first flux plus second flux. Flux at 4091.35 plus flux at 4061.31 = 18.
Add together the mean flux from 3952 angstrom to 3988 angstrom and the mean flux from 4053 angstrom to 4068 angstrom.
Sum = 15.5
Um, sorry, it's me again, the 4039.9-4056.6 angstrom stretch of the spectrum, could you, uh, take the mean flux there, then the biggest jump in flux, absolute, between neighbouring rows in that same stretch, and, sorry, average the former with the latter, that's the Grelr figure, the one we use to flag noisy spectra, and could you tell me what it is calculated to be 4.8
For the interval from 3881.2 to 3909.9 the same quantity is 5.1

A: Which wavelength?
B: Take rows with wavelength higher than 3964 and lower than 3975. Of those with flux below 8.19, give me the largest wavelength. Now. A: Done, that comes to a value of 3974.35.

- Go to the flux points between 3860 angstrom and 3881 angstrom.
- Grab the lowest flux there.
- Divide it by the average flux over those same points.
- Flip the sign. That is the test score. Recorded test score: -0.89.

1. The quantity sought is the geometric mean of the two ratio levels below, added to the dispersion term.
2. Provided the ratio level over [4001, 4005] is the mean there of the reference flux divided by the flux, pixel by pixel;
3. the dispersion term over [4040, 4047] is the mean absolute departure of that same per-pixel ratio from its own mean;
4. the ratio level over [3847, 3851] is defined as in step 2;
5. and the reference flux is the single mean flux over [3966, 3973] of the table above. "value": 1.02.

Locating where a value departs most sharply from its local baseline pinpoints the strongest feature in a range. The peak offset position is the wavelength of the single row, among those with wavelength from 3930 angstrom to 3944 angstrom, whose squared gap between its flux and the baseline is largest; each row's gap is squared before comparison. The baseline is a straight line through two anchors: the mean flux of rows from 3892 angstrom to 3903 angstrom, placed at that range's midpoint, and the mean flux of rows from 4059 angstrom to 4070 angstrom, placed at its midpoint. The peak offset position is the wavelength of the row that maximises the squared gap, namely 3939.73 angstrom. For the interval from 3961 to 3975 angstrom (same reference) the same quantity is 3970.70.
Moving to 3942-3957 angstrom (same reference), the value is 3952.45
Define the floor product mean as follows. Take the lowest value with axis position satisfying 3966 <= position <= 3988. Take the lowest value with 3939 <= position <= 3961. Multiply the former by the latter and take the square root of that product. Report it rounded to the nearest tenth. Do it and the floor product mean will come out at 6.3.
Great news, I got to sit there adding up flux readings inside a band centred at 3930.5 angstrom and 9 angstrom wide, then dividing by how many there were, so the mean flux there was 7.0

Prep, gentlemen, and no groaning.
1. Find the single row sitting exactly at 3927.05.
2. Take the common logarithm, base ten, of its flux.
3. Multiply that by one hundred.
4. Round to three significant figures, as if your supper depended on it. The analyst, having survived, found 87.3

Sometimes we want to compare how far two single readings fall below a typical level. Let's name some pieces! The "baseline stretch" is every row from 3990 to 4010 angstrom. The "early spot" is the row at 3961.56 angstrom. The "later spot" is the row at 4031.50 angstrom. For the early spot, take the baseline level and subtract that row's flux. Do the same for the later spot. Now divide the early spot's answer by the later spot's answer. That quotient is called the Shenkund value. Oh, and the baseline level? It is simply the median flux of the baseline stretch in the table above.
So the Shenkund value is -5.7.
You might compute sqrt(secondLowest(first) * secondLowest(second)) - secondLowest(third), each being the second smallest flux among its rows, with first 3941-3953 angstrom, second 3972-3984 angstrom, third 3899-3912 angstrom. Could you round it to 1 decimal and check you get -1.3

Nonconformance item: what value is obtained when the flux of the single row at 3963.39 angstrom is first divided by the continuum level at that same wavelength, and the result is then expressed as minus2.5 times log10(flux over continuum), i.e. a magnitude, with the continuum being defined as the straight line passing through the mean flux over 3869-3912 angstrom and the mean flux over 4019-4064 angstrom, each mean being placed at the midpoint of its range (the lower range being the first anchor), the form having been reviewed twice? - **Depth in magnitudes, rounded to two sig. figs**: 0.13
